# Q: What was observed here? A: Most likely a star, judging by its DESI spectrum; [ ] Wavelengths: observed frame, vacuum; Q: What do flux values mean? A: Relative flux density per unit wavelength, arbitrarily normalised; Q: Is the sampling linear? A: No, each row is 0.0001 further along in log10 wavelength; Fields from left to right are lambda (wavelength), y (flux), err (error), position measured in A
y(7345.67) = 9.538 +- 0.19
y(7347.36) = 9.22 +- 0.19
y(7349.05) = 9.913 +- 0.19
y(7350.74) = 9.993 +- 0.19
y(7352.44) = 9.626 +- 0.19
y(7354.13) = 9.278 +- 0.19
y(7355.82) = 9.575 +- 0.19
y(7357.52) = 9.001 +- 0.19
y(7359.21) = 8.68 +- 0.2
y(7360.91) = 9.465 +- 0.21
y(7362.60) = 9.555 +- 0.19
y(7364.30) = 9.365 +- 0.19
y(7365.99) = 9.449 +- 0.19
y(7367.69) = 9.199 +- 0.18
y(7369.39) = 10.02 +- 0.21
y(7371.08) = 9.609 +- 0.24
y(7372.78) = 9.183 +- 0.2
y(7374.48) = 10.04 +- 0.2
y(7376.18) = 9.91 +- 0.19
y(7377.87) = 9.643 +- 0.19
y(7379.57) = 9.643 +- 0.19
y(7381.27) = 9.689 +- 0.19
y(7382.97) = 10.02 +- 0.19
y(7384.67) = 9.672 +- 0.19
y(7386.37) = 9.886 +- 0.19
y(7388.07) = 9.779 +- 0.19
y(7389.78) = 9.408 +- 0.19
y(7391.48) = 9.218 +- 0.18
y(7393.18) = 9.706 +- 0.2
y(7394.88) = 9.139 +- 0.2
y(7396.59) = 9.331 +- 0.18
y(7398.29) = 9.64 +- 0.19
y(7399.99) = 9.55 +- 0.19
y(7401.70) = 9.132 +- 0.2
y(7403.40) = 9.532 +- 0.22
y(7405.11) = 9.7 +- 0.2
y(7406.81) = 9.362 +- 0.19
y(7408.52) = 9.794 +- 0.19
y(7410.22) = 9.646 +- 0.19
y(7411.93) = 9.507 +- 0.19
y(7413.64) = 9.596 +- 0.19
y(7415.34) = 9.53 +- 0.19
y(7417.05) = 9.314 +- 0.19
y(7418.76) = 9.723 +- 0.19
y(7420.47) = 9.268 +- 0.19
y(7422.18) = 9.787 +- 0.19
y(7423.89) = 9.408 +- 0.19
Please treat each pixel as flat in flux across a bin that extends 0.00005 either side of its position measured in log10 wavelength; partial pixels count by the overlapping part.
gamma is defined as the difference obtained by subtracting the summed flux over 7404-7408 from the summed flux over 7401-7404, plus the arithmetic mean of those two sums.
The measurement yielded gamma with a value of 18.5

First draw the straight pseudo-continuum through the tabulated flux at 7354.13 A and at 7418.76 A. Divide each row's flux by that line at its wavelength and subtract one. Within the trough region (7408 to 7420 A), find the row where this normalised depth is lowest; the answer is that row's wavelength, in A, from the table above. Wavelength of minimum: 7417.05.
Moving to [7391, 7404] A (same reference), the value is 7401.70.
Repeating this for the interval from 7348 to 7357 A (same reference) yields 7354.13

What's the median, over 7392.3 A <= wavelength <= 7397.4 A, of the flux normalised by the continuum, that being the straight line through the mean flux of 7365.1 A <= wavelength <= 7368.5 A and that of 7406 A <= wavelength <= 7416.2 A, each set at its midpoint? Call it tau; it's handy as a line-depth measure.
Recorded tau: 0.98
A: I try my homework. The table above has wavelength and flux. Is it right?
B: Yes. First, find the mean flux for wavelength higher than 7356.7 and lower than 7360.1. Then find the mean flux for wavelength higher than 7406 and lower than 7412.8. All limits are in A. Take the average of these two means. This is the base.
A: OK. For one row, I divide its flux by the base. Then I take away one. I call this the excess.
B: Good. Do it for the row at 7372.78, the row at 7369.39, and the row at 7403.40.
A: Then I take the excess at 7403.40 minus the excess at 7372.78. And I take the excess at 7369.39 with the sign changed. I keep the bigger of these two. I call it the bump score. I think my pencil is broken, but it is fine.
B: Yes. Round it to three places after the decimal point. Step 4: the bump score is 0.038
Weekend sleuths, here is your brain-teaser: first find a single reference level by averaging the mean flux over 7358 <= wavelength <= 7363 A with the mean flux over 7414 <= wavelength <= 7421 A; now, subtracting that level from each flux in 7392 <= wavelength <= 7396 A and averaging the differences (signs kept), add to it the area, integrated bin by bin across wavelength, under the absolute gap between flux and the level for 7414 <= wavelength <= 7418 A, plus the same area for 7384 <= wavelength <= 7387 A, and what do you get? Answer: 1.92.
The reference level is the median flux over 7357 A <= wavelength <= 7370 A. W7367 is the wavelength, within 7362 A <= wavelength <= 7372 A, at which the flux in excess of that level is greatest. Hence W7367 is 7369.39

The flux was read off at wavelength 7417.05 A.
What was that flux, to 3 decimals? 9.314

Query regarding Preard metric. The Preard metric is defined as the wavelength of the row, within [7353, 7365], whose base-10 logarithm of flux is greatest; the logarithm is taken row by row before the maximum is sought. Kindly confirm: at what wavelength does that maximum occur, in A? 7355.82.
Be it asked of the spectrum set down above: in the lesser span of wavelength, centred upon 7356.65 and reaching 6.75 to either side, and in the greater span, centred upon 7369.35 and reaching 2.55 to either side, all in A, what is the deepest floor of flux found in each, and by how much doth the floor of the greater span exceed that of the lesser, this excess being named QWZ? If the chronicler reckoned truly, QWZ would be 0.52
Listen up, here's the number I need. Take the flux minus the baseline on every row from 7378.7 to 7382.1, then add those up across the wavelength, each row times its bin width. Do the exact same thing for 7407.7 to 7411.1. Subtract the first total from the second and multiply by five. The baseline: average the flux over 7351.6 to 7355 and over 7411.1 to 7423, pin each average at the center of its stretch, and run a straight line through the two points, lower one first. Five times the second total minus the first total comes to 0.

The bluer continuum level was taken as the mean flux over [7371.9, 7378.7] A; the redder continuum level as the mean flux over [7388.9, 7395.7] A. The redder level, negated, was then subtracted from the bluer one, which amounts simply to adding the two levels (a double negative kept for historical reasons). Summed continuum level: 19.06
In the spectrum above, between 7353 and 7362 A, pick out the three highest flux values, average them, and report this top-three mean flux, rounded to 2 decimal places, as 9.44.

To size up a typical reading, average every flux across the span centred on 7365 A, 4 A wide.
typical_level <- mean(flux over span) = 9.41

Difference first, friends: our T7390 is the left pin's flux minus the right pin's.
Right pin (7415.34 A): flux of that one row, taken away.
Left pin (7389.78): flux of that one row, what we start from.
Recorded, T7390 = -0.12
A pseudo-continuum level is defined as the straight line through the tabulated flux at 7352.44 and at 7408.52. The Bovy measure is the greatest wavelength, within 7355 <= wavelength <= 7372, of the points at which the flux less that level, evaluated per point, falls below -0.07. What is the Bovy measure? 7371.08 A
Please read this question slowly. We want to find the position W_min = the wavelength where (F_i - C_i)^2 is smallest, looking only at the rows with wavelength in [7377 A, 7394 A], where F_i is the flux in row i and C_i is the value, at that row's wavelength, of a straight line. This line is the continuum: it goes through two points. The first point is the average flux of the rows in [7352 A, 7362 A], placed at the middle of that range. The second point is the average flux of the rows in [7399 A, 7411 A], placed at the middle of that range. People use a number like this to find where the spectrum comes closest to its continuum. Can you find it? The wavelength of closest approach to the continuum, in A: 7389.78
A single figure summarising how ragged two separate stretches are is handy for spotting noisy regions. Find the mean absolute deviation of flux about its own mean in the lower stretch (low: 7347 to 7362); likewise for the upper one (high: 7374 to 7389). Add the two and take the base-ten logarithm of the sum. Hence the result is -0.329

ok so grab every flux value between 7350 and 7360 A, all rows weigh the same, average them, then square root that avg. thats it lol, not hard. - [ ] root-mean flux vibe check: 3.06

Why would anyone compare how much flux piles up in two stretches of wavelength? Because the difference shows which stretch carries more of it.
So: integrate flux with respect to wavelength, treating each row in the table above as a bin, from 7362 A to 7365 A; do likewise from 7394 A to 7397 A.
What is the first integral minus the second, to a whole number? 1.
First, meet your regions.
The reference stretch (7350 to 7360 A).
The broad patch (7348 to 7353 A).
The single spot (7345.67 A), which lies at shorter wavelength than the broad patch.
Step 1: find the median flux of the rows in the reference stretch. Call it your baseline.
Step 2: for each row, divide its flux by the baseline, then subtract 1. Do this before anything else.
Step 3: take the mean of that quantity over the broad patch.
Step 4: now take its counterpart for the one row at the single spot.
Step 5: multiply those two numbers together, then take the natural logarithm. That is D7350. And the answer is -7.6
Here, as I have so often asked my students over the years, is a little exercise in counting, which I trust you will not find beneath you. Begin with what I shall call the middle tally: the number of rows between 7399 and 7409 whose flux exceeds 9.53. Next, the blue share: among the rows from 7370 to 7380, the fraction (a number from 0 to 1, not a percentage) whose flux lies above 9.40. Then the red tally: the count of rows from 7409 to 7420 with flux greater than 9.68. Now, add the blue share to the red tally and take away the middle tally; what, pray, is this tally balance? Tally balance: -2.2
